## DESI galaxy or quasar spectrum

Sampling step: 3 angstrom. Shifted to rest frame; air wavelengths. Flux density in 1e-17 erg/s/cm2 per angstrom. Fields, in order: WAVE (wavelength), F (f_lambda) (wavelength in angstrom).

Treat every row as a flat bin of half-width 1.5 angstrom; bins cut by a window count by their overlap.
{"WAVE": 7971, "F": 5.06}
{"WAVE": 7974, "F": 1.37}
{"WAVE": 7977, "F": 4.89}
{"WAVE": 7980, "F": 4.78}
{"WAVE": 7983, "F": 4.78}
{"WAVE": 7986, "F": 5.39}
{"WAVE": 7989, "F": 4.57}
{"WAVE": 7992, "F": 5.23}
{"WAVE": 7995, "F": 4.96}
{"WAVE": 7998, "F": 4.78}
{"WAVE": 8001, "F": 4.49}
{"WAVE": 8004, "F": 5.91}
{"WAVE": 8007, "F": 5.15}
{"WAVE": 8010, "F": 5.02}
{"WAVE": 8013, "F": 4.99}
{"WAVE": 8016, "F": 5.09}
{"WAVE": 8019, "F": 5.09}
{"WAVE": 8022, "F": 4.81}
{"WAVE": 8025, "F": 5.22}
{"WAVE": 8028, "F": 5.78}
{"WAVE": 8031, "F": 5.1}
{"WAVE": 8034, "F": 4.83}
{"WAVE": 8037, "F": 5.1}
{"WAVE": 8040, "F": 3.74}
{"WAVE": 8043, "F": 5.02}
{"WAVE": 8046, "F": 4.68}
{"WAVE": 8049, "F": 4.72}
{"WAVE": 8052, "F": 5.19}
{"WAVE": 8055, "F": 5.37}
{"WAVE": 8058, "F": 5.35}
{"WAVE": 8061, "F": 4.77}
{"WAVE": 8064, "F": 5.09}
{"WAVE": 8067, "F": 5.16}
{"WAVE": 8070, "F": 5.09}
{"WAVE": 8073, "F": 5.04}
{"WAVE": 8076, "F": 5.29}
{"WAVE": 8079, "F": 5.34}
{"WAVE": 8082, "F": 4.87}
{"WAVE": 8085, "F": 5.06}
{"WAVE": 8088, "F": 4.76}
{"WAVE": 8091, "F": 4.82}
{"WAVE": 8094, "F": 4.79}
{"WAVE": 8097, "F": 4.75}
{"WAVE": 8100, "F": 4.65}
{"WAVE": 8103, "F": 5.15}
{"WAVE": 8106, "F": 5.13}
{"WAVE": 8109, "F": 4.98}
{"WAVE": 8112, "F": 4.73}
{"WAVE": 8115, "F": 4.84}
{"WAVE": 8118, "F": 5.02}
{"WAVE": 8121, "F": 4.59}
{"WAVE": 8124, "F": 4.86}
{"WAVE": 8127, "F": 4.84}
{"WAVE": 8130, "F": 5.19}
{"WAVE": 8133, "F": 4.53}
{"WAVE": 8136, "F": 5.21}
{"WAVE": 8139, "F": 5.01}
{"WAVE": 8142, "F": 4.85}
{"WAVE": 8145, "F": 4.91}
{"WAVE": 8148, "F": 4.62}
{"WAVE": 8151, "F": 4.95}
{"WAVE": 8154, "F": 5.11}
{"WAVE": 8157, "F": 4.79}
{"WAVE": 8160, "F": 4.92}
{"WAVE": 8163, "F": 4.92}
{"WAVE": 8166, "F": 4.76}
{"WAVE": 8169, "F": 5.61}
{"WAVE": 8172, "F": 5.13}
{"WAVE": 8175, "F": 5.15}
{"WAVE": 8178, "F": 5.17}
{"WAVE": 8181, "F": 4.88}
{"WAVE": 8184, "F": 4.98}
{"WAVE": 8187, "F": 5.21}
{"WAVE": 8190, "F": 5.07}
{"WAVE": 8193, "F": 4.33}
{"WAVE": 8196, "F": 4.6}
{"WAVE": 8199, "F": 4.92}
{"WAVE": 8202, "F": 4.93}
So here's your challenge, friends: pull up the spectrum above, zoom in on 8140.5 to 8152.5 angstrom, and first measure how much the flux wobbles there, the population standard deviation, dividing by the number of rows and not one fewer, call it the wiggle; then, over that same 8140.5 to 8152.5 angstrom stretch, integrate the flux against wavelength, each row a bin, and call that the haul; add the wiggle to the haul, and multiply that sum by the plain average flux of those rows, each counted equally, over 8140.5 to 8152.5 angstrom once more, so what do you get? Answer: 281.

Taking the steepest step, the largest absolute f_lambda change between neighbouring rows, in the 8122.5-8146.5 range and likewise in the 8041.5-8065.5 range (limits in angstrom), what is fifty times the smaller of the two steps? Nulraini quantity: 29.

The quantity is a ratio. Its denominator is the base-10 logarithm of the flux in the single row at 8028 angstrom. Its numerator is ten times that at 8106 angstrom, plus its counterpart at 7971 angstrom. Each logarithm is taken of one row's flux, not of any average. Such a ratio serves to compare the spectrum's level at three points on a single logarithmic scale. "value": 10.2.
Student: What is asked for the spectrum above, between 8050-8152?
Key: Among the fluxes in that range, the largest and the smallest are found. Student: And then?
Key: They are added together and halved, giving 4.95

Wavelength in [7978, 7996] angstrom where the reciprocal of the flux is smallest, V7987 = 7986 angstrom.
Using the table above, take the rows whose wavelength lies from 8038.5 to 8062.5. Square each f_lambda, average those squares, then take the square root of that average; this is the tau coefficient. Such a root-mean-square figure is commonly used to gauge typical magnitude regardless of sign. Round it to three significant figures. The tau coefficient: 4.88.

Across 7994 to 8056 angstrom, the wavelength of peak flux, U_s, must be 8004 angstrom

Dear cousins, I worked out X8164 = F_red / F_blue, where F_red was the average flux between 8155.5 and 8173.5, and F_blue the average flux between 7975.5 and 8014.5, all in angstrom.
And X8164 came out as 1.01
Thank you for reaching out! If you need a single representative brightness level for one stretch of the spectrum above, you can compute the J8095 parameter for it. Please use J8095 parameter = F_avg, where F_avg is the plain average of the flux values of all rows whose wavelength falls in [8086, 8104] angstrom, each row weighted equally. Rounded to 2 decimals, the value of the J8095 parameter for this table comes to 4.82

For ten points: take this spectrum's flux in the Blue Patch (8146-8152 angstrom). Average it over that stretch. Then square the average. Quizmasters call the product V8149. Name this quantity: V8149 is 22.9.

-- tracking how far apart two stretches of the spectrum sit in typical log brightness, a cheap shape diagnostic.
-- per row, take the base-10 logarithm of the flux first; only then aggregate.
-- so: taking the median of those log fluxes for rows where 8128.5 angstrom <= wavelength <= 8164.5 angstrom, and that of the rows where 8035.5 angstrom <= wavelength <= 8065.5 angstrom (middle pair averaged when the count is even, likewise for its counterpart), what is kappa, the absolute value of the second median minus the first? 0.012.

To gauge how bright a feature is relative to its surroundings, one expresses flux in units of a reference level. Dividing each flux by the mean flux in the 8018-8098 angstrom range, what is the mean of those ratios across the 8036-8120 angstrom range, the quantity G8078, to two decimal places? 0.99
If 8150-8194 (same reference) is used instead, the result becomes 1.00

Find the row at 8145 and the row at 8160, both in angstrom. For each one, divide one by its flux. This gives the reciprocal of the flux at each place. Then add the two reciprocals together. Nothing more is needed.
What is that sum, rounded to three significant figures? 0.407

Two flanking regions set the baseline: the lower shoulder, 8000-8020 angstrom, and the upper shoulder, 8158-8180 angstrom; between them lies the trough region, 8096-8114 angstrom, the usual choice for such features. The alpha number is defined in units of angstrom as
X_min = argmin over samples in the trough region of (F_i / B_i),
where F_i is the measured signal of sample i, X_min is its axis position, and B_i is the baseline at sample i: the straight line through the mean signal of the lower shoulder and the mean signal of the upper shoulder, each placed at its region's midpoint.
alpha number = 8100 angstrom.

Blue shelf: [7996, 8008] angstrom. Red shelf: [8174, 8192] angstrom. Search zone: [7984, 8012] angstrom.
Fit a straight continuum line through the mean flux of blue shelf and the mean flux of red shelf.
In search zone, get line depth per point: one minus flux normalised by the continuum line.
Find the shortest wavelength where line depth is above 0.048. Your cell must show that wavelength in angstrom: 7989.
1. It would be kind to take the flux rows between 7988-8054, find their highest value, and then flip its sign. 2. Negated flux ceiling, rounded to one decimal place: -5.9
